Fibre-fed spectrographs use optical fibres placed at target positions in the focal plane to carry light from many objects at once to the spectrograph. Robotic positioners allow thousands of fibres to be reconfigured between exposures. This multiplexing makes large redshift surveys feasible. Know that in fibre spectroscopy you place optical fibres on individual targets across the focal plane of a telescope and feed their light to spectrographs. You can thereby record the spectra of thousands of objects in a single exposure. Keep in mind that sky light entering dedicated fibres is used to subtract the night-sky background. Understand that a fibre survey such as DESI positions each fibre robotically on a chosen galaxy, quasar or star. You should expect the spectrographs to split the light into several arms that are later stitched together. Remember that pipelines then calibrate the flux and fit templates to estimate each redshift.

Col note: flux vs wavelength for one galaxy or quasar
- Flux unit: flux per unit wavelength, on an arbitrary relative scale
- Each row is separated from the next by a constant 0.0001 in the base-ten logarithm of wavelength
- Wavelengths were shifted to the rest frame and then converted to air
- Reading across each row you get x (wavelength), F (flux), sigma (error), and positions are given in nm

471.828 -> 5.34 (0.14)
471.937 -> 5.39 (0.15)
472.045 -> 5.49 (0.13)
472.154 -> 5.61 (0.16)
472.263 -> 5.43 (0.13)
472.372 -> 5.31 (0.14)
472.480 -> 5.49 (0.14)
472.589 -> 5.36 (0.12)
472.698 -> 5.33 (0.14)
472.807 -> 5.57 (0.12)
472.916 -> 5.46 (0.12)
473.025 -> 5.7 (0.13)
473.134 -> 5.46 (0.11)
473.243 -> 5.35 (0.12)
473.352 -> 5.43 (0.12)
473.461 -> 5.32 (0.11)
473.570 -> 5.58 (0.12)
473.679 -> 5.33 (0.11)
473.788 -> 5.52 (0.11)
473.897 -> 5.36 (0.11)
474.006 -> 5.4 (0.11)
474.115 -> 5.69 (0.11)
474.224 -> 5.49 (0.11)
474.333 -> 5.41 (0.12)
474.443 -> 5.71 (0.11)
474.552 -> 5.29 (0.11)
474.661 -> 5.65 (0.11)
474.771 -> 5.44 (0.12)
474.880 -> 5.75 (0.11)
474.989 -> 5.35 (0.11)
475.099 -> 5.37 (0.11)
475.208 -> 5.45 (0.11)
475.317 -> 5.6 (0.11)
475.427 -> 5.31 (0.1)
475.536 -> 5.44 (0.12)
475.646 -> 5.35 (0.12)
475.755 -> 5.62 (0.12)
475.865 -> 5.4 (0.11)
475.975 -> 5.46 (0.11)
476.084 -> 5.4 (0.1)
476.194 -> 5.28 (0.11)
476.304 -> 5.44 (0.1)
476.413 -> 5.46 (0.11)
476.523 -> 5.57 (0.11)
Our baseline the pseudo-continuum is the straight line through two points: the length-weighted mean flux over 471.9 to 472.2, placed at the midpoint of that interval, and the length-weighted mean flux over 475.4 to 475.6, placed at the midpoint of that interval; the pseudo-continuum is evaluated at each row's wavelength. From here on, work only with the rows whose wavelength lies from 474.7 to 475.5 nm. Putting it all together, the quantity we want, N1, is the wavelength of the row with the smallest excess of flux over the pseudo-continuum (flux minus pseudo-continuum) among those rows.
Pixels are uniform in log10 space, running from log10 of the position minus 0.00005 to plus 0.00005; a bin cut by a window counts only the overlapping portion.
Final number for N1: 475.427 nm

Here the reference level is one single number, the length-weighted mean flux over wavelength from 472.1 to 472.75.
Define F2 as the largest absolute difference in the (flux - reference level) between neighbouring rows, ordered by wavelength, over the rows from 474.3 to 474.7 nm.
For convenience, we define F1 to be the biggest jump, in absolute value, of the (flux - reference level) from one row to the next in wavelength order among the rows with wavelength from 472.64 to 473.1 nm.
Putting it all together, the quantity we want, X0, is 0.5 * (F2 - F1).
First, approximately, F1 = 0.24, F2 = 0.42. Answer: 0.09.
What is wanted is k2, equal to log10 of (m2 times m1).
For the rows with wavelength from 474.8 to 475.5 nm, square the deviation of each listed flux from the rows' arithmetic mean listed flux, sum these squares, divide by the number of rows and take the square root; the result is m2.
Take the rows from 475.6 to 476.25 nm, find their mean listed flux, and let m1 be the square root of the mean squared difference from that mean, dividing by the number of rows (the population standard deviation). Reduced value -1.78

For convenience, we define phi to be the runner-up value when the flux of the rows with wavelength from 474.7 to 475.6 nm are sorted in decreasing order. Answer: 5.6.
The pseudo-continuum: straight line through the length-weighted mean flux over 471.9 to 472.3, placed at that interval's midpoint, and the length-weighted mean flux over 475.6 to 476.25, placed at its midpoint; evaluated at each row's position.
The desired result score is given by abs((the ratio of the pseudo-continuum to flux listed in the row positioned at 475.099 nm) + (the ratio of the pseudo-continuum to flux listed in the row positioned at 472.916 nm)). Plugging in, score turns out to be 2.014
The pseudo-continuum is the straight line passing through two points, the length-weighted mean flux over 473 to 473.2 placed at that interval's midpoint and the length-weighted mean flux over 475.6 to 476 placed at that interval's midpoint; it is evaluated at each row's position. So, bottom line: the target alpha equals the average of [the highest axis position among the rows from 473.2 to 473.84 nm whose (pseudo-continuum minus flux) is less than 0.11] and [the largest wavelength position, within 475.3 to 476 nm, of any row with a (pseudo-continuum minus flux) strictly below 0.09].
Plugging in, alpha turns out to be 474.88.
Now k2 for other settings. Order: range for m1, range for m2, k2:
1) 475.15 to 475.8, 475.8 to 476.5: -2.15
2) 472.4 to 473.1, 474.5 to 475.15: -1.68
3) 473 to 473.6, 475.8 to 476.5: -2.09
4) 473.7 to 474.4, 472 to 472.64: -1.97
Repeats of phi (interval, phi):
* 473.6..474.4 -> 5.52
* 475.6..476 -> 5.46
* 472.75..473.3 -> 5.57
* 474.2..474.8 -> 5.65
